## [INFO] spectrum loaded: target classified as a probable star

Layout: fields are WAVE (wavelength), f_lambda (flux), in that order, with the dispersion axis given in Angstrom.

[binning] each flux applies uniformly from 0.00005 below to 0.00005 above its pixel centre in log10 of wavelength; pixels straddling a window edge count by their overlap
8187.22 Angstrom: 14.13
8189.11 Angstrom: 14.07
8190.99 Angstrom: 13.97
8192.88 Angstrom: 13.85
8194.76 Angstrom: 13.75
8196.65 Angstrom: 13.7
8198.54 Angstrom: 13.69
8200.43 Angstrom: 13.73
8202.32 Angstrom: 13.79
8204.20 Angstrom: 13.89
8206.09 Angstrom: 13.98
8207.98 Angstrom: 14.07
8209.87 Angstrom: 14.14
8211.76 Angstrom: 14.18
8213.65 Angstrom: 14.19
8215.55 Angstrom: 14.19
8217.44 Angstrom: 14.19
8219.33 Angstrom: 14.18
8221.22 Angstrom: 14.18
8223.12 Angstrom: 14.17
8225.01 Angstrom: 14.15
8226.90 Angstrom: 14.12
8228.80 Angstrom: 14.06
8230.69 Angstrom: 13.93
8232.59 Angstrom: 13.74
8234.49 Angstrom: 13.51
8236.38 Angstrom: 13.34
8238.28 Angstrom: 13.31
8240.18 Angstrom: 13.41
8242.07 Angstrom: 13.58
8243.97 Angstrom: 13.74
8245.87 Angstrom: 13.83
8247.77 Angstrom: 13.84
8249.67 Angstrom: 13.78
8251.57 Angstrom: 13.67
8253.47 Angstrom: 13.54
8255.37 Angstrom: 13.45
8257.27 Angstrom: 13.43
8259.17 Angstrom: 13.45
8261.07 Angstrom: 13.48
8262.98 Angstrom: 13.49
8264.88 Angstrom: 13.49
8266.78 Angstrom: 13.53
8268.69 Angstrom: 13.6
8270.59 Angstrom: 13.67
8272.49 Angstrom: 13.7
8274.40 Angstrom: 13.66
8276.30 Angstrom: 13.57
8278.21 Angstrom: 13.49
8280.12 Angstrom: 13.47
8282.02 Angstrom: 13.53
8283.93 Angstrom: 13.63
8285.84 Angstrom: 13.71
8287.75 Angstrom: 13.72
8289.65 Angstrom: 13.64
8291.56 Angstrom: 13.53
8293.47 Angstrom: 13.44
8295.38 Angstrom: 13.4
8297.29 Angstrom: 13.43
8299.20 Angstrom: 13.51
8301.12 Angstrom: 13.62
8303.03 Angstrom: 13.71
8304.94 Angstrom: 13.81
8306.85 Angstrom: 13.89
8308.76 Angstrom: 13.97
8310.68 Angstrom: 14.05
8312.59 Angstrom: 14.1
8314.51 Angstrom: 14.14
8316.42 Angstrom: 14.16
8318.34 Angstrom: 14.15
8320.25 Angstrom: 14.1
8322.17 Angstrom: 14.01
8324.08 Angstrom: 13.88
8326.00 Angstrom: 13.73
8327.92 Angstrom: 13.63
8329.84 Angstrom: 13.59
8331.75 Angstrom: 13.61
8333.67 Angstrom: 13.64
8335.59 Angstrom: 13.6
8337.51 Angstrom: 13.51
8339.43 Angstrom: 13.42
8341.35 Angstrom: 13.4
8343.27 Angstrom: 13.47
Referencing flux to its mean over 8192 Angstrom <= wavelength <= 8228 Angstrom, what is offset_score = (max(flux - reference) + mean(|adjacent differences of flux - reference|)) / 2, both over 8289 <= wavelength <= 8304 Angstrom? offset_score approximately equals -0.11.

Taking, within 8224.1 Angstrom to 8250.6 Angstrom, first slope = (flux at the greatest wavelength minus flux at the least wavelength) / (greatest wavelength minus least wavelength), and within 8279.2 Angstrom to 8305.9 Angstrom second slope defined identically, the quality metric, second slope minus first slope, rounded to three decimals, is 0.029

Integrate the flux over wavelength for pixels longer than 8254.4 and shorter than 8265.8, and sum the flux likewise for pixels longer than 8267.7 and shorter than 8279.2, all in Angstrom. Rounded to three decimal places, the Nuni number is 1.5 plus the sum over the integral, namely 2.032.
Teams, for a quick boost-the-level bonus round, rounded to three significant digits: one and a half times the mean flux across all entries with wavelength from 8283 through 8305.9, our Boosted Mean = 20.4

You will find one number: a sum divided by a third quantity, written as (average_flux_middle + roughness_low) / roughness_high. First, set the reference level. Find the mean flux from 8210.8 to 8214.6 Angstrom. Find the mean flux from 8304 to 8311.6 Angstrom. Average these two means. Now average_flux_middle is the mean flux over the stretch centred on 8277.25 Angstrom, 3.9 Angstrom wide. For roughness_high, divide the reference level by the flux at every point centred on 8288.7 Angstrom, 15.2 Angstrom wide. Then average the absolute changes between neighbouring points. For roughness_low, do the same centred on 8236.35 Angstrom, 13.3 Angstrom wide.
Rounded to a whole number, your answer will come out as 2439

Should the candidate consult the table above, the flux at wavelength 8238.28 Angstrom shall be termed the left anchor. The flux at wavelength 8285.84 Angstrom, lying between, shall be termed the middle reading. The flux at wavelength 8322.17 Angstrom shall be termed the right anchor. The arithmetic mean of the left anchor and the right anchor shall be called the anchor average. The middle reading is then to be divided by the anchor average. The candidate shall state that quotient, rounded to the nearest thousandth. 1.004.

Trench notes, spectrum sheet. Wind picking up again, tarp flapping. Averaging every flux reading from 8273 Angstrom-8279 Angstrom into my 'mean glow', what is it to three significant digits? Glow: 13.6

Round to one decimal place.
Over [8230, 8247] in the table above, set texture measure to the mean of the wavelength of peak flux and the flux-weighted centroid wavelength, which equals 8234.5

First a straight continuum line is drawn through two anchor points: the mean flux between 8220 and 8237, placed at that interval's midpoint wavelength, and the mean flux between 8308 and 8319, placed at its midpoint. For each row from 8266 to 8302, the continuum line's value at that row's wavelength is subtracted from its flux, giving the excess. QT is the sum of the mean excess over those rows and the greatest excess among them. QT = -0.77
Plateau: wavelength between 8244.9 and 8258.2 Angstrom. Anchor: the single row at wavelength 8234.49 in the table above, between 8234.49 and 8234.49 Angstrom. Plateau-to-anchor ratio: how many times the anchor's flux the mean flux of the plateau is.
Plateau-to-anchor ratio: 1.01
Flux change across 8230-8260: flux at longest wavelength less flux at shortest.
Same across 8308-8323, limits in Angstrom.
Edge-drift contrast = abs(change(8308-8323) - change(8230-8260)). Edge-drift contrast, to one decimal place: 0.5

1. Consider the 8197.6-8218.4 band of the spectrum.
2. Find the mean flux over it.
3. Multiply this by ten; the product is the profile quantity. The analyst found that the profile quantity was 140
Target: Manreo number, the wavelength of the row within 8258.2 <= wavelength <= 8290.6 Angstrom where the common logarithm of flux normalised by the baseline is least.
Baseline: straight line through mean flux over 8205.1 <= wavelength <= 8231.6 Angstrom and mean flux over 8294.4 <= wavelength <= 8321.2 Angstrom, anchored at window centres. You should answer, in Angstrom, 8259.17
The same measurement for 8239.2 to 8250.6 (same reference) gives 8240.18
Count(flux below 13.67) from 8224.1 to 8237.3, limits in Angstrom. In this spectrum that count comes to 2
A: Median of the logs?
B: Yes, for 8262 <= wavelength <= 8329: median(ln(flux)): 2.614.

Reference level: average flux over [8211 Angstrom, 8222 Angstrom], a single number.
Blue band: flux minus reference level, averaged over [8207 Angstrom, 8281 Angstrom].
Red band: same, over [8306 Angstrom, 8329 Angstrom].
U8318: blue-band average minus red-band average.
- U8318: -0.2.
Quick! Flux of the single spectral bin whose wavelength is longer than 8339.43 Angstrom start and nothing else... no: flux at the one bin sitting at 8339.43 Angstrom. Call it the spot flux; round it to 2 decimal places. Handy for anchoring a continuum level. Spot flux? 13.42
